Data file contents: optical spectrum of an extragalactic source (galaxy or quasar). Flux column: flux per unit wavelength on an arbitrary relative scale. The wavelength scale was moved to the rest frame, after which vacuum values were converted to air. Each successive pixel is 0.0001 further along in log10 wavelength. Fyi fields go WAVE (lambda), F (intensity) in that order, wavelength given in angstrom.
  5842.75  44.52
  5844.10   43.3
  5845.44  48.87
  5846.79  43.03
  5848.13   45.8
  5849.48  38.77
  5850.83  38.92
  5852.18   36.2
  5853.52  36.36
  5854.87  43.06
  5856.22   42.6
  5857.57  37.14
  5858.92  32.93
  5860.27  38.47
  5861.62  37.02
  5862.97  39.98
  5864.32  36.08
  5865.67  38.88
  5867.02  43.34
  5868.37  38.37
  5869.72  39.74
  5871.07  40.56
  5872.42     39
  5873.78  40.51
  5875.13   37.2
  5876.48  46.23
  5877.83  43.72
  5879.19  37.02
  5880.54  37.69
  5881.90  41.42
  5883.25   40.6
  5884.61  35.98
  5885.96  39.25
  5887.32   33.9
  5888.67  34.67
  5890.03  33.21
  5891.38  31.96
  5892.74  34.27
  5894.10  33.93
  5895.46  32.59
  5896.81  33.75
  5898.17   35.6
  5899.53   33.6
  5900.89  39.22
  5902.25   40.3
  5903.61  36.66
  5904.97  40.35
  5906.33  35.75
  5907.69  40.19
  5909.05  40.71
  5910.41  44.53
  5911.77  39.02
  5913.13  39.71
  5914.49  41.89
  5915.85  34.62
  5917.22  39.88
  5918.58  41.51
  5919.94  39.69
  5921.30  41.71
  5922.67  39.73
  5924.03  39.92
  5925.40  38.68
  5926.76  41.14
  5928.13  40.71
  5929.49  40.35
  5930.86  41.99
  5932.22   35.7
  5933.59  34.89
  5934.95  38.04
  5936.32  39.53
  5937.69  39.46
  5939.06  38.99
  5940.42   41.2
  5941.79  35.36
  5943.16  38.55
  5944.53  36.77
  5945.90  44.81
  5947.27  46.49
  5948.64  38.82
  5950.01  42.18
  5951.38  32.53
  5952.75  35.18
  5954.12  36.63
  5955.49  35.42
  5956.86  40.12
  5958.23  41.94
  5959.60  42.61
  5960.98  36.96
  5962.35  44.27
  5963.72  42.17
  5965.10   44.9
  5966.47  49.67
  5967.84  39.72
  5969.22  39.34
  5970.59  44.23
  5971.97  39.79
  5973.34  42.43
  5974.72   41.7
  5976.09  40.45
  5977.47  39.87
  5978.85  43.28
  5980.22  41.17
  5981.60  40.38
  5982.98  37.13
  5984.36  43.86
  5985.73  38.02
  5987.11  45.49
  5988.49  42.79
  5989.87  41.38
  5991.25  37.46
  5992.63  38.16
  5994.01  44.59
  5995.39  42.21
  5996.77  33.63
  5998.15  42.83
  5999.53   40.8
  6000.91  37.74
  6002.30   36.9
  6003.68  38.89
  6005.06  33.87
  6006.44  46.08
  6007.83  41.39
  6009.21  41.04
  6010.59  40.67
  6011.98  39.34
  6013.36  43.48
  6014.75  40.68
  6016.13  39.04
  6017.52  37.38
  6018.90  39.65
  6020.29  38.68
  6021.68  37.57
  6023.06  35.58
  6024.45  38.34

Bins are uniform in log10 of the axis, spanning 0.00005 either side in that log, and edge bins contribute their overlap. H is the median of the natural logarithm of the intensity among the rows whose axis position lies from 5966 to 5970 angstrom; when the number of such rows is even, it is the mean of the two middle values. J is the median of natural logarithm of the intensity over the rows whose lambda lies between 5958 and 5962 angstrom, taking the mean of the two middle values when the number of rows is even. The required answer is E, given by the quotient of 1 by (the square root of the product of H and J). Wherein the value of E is 0.270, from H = 3.68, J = 3.74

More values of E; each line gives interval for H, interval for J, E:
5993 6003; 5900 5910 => 0.270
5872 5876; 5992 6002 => 0.271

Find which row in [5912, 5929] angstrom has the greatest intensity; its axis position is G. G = 5914.49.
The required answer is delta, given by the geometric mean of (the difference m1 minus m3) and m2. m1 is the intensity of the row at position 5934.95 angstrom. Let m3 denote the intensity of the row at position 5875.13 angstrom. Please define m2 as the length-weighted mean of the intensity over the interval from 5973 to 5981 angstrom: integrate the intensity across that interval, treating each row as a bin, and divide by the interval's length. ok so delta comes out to 6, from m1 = 38.04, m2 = 41.4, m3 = 37.2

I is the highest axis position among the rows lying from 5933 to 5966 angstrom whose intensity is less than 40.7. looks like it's 5960.98 angstrom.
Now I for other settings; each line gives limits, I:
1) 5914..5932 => 5929.49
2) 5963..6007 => 6005.06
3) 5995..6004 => 6003.68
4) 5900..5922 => 5919.94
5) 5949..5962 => 5960.98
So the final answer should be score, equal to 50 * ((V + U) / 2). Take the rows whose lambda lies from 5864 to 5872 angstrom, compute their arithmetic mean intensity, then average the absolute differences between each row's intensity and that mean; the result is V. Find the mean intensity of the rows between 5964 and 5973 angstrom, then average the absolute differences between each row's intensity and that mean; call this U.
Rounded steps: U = 3.3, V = 1.7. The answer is 126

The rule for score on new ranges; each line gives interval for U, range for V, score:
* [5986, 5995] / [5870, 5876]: 97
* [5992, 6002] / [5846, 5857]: 150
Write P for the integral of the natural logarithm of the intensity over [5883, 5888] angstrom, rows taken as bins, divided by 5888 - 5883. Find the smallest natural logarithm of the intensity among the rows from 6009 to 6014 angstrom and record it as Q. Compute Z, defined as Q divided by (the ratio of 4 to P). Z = 3.32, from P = 3.61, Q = 3.67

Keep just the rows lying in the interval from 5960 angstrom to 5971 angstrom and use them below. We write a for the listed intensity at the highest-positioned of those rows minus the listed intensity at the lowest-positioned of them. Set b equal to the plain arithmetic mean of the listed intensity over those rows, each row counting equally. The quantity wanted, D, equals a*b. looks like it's 310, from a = 7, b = 42.7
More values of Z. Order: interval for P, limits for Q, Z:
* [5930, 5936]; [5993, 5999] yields 3.19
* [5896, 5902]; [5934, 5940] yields 3.25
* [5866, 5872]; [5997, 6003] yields 3.34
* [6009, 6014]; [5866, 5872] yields 3.39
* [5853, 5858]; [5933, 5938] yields 3.27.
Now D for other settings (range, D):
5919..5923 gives 2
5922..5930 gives 25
